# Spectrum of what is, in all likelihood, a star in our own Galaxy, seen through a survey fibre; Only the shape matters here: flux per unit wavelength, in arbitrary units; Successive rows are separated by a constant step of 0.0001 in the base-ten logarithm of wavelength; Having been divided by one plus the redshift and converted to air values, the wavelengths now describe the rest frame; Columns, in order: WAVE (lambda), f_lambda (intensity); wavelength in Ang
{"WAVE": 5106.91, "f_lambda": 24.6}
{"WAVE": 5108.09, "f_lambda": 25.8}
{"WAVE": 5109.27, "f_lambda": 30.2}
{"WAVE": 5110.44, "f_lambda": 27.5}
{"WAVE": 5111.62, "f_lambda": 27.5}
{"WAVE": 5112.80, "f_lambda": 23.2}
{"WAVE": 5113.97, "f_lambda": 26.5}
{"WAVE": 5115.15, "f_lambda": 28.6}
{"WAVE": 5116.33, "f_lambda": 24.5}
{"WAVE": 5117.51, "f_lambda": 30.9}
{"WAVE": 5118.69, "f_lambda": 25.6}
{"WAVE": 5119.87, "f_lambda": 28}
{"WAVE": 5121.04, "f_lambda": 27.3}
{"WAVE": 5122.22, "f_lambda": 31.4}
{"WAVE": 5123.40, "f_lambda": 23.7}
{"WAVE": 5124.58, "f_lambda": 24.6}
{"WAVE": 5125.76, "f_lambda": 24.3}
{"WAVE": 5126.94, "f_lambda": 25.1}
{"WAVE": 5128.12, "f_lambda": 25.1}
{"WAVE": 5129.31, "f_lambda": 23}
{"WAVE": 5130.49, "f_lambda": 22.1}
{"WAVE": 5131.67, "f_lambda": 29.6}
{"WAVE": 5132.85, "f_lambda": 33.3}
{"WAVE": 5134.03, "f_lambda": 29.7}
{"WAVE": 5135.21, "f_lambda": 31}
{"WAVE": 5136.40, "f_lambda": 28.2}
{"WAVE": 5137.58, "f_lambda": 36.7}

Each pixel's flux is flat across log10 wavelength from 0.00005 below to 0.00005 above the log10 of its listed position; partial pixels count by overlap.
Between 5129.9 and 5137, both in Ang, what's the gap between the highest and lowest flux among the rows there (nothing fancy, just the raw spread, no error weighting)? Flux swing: 11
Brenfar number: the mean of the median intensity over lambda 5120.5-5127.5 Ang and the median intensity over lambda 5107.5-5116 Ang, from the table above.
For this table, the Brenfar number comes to 26.2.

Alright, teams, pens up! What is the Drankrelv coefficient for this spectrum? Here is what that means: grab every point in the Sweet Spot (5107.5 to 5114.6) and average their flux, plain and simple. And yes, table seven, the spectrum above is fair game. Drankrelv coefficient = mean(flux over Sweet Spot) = 26.8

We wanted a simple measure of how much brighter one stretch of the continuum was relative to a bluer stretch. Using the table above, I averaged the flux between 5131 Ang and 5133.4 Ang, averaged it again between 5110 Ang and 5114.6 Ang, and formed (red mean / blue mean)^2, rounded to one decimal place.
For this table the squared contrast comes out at 1.4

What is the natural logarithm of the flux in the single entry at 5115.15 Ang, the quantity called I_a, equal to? 3.35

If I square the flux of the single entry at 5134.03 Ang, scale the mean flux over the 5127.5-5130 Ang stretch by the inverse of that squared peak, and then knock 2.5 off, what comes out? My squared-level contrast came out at -2.47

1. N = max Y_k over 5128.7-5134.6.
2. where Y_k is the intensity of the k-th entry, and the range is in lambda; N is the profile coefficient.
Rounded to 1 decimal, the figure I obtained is 33.3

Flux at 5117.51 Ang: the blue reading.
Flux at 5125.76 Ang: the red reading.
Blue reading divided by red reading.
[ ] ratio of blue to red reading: 1.27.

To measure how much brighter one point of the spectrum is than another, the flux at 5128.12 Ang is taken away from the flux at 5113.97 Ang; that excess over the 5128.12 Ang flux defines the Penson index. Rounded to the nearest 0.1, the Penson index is 1.4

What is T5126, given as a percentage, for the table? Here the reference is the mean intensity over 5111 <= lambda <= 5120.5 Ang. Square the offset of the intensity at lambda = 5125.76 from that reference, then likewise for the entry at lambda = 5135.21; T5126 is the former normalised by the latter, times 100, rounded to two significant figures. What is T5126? 38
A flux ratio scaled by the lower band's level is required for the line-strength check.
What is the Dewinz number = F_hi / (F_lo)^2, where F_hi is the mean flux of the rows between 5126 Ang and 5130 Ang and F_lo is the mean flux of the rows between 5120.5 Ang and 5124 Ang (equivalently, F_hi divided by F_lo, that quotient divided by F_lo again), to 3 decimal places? 0.032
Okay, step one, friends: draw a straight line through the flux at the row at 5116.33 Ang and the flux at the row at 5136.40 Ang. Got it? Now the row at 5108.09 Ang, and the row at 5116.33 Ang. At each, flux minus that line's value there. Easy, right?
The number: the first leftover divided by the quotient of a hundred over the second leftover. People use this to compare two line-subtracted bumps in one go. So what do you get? 0.000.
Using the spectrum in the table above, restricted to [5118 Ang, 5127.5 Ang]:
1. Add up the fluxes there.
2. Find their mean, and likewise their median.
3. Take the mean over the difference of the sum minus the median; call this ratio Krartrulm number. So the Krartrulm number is 0.14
